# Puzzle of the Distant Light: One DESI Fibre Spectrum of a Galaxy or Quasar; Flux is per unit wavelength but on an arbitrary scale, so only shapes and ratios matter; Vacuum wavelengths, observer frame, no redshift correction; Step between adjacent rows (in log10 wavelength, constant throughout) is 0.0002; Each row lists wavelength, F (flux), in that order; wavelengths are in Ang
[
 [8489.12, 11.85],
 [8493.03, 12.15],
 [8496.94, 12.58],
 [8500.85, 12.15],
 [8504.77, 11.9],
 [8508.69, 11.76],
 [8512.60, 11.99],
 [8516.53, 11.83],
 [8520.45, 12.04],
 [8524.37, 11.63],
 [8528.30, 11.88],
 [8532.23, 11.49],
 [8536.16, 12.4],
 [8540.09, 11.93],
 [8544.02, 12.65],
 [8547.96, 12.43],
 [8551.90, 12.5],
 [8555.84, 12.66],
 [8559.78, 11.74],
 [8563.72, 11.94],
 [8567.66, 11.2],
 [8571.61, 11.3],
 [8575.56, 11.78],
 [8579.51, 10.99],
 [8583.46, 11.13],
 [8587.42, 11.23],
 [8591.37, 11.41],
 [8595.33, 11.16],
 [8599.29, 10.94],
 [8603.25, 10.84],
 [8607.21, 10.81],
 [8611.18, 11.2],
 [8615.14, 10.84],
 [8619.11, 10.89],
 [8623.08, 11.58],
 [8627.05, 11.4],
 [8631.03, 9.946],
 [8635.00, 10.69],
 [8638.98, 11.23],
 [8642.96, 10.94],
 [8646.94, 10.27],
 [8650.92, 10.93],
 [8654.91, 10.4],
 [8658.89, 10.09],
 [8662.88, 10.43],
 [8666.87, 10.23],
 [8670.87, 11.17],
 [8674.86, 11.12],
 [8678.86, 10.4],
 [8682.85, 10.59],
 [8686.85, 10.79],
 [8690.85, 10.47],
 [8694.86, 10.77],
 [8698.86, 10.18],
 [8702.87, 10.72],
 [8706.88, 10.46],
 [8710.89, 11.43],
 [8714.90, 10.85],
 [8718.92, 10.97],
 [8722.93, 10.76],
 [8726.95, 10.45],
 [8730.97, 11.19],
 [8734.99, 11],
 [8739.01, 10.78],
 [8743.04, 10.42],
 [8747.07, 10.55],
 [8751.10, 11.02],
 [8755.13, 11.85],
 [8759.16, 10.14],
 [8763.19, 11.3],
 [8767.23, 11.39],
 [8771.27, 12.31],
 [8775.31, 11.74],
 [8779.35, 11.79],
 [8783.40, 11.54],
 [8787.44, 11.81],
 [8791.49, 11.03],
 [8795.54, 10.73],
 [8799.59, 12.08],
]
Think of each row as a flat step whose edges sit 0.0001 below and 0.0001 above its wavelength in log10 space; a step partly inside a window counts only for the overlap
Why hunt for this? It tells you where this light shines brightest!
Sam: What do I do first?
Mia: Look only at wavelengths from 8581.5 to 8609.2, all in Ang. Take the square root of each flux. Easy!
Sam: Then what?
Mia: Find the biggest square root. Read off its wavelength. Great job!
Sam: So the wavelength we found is 8591.37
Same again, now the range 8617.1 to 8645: 8623.08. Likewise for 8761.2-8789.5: 8771.27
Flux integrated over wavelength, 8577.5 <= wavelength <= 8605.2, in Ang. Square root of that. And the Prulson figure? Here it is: 17.5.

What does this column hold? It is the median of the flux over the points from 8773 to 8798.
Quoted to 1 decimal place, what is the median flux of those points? 11.6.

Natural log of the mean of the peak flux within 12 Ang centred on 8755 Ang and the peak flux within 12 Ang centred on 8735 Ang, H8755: 2.44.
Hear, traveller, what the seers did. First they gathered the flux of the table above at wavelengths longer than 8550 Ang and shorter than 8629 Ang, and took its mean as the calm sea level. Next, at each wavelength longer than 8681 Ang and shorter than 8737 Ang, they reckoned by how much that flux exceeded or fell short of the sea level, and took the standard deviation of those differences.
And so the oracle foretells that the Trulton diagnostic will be 0.3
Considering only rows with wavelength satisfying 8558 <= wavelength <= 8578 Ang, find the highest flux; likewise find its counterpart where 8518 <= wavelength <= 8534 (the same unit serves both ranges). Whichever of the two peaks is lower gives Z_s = 11.9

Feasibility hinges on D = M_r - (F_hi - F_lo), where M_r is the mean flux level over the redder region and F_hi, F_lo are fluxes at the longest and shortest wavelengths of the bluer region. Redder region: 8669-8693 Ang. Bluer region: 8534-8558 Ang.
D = 10.5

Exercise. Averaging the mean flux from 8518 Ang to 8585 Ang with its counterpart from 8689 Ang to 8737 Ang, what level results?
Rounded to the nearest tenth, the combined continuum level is 11.3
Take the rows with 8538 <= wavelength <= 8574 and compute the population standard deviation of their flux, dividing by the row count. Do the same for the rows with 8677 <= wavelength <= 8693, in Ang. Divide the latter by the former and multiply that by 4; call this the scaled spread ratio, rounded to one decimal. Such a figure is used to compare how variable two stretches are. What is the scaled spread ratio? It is 1.1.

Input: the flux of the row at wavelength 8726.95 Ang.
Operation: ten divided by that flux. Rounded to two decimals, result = 0.96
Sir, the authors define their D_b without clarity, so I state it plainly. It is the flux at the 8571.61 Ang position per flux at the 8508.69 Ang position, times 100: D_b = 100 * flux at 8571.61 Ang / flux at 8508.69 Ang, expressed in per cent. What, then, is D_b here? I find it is 96.1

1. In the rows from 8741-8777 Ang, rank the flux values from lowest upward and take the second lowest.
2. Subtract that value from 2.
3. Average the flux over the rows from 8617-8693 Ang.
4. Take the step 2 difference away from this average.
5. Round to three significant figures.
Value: 19.1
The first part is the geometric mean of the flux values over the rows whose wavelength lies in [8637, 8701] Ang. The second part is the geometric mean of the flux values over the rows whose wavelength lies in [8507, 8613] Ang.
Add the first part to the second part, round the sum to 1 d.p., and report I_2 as 22.3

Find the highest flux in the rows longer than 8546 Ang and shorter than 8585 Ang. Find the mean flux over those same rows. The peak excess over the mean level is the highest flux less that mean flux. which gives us 0.89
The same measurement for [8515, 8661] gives 1.30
